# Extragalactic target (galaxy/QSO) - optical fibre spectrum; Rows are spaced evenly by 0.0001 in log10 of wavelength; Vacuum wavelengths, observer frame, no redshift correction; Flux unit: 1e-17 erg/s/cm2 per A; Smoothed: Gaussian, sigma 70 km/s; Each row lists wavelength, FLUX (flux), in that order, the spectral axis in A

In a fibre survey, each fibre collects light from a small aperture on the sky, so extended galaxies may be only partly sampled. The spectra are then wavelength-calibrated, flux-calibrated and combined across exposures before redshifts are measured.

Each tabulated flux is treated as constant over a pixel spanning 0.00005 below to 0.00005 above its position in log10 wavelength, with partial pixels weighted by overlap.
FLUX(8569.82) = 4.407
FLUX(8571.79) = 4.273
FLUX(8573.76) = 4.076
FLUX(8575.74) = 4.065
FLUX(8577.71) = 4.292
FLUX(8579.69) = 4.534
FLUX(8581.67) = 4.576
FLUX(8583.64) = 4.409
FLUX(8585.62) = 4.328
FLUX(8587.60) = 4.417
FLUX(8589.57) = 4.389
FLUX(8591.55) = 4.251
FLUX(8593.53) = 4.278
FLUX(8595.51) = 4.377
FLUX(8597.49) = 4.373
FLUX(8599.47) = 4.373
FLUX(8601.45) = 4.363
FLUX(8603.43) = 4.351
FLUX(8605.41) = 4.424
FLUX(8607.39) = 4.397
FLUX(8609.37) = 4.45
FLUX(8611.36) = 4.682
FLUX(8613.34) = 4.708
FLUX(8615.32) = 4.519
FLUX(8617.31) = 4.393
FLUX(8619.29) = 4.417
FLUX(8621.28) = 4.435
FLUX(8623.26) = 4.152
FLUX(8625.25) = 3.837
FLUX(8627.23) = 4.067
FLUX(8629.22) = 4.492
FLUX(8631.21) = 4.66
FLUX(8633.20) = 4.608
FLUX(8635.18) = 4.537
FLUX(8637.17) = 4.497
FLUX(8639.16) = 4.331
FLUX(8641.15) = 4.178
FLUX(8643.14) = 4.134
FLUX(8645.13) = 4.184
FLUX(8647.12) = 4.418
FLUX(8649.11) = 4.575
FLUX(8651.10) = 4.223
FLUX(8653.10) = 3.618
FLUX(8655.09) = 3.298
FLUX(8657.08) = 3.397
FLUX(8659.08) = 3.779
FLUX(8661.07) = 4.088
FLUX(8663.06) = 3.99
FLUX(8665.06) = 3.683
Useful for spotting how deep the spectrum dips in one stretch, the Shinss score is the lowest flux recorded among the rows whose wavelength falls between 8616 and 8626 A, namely 3.837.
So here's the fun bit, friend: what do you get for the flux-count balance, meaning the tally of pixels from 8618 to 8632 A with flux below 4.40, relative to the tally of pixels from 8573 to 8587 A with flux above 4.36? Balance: 1.0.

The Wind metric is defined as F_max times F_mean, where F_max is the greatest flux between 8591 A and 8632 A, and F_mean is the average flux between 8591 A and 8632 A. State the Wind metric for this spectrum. 20.6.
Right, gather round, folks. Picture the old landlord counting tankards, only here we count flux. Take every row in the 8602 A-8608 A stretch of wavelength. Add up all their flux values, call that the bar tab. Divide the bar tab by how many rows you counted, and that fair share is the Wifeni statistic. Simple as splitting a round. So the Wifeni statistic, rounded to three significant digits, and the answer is 4.39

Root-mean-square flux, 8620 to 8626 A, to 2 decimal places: 4.15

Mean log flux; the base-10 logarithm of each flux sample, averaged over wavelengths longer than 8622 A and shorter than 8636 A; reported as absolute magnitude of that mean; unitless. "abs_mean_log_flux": 0.636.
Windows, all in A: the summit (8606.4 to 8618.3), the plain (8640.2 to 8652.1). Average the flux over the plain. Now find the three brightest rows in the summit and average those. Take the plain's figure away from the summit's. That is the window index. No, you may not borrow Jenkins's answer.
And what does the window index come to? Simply 0.35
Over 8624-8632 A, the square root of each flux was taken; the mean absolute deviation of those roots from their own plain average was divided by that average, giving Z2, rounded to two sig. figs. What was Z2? 0.037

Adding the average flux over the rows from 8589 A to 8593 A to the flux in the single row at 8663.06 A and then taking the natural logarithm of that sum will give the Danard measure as 2.12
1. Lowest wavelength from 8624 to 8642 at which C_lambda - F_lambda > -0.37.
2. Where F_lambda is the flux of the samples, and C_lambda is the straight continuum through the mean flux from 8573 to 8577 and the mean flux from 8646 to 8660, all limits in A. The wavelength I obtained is 8625.25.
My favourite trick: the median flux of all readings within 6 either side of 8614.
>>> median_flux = 4.48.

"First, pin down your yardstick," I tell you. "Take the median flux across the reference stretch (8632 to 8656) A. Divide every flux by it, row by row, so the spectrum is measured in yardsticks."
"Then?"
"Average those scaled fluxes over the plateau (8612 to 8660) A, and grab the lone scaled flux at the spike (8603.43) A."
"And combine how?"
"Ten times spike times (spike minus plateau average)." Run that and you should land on 0.3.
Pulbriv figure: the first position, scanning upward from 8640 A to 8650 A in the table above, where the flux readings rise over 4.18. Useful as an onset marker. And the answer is 8645.13 A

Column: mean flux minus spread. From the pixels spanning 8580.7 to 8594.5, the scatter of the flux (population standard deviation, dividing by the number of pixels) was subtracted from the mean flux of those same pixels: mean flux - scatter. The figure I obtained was 4.28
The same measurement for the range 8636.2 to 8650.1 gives 4.17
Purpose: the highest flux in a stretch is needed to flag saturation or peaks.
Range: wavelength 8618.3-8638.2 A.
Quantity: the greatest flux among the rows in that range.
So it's 4.66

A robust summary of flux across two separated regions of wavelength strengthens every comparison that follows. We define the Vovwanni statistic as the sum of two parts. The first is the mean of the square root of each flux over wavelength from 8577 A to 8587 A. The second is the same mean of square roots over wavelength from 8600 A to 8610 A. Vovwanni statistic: 4.20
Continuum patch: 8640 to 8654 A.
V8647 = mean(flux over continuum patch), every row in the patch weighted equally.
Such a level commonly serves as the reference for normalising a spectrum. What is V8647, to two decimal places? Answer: 4.19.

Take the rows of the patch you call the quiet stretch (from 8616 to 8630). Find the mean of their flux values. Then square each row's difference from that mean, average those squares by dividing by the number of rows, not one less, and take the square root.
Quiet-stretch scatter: 0.23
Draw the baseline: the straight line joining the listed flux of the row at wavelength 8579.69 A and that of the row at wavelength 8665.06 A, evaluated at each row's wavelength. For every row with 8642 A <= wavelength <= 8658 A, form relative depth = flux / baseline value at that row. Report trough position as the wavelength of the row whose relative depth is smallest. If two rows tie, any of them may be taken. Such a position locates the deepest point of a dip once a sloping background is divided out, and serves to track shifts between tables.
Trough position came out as 8655.09 A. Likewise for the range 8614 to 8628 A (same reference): 8625.25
